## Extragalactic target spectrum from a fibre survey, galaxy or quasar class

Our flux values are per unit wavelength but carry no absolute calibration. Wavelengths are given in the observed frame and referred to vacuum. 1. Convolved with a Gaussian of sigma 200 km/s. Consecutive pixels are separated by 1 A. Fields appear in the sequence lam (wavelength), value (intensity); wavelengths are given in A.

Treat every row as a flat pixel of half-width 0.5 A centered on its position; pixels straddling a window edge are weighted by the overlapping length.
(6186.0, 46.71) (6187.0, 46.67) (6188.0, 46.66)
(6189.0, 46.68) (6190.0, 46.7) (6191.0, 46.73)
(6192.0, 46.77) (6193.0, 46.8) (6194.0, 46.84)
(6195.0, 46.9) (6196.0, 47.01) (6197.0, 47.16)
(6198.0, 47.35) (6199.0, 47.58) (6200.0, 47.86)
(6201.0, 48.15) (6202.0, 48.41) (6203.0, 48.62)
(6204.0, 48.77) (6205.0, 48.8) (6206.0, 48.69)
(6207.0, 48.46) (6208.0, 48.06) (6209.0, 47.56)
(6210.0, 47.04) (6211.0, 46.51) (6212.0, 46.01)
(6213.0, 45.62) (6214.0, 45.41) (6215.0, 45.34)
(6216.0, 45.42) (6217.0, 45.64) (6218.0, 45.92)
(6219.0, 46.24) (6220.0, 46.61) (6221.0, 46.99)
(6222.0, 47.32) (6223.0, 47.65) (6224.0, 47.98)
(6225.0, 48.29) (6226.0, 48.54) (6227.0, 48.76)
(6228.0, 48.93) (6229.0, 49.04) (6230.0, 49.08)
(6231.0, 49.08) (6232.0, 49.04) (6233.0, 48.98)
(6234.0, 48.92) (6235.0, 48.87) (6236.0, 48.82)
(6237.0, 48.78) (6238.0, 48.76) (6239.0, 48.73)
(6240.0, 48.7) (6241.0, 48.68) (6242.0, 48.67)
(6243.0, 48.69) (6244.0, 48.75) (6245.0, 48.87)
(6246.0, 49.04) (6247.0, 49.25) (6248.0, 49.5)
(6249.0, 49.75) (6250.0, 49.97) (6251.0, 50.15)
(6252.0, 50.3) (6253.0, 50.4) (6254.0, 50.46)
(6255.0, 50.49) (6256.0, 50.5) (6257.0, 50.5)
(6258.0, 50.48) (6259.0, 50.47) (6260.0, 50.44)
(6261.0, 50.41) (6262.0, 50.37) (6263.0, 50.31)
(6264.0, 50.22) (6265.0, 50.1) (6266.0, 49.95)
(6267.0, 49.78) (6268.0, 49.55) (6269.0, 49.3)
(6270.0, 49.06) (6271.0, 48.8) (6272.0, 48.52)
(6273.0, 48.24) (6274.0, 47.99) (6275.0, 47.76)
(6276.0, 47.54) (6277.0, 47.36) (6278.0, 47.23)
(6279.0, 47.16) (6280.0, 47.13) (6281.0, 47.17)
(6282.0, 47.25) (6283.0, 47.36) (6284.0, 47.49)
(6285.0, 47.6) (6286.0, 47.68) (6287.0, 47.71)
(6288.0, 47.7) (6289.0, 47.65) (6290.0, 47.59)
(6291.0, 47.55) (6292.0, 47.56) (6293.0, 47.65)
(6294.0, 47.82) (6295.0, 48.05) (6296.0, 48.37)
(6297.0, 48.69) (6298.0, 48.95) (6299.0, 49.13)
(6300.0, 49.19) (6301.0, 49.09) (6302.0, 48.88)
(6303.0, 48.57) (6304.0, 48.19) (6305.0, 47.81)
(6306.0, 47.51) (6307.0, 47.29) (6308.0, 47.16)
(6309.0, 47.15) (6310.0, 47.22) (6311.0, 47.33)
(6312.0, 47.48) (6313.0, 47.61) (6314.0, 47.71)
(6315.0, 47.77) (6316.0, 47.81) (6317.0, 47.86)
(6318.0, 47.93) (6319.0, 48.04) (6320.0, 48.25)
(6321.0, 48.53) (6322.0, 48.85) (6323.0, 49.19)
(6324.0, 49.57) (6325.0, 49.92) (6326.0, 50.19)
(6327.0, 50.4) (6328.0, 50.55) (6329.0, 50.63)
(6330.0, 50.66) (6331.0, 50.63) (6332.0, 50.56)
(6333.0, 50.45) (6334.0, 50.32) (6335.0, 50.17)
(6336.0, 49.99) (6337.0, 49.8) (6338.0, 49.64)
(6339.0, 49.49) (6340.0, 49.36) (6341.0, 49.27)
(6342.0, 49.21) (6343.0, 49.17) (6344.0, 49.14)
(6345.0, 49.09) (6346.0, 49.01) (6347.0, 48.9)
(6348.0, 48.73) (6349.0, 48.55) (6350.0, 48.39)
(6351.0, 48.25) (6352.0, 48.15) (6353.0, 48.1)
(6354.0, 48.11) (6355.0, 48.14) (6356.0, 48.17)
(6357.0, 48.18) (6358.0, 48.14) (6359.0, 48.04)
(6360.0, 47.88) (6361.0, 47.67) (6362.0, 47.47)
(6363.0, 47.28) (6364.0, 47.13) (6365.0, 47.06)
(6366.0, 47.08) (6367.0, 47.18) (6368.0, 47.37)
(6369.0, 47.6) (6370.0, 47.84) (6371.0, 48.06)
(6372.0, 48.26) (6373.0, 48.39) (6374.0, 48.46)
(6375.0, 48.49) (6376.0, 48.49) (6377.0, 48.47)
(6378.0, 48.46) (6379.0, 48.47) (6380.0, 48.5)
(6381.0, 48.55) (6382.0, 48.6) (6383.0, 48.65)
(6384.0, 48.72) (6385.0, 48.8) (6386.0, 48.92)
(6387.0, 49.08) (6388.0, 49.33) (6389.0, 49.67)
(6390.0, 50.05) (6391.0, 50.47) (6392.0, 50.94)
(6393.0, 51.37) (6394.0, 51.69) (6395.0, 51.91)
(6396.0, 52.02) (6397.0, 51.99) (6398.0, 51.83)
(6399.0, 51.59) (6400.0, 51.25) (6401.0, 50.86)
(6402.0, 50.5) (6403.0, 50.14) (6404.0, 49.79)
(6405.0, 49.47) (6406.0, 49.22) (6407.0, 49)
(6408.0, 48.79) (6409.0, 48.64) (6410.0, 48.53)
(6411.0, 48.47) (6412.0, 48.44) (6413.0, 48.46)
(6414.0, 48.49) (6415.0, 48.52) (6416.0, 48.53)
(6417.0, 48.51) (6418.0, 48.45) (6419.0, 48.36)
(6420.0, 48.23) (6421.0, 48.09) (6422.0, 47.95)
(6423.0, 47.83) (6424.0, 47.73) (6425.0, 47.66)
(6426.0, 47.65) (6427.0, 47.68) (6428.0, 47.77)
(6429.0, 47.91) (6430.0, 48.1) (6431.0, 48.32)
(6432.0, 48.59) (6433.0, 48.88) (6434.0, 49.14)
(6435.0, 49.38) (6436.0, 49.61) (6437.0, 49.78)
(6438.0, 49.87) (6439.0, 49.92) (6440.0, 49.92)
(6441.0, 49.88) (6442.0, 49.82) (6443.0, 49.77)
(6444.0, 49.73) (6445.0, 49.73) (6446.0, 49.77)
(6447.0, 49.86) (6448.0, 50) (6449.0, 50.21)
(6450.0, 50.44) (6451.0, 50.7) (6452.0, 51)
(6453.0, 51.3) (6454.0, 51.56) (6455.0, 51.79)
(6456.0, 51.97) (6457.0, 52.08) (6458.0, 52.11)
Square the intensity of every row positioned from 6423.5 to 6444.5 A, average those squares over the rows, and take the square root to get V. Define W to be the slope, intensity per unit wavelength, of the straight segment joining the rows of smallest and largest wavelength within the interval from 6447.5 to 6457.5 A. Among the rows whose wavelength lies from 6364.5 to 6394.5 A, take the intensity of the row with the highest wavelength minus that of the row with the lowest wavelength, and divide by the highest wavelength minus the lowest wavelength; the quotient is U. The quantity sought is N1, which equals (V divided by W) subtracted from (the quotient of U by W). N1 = -211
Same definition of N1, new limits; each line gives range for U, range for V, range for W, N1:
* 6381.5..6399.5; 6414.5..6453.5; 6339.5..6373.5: 1665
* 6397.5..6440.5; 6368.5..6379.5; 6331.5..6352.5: 401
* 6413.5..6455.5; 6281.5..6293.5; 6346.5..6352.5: 317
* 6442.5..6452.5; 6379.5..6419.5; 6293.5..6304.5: -1338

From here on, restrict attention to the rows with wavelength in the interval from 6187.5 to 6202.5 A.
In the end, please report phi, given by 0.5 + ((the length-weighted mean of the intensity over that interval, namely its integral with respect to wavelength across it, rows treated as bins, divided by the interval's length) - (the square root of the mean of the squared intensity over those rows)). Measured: 0.497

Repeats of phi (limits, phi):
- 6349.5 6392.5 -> 0.493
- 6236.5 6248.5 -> 0.499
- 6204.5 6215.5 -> 0.483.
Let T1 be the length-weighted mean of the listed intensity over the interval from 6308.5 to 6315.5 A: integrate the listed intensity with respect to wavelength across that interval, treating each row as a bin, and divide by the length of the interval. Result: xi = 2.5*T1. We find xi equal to 119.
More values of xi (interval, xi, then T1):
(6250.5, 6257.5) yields 126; 50.4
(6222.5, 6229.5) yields 121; 48.5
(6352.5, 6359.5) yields 120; 48.1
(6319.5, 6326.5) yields 123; 49.2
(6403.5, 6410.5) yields 123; 49.1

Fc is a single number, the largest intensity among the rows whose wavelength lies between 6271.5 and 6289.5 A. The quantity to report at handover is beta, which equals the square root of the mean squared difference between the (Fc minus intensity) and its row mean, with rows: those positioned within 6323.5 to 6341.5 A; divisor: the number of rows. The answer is 0.46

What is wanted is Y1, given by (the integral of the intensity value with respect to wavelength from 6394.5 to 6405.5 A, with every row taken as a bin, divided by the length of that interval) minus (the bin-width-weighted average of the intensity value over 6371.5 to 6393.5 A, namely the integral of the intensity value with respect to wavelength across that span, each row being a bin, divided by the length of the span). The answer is 2.0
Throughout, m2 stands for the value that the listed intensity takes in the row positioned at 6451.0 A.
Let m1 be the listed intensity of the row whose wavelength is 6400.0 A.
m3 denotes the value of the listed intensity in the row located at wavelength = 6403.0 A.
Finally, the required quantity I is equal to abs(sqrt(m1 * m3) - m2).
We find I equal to 0.0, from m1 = 51.25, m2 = 50.7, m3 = 50.14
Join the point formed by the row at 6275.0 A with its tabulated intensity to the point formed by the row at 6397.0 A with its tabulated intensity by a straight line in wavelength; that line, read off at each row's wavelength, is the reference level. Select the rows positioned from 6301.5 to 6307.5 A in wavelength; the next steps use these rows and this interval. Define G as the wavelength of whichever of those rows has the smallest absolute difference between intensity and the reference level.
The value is 6303.0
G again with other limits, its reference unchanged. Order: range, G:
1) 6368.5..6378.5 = 6374.0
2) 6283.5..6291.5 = 6286.0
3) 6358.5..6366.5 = 6359.0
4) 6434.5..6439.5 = 6439.0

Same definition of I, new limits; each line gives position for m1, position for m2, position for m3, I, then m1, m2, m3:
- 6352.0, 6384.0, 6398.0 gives 1.2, 48.15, 48.72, 51.83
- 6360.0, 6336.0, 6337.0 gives 1.2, 47.88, 49.99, 49.8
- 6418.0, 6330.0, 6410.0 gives 2.2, 48.45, 50.66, 48.53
